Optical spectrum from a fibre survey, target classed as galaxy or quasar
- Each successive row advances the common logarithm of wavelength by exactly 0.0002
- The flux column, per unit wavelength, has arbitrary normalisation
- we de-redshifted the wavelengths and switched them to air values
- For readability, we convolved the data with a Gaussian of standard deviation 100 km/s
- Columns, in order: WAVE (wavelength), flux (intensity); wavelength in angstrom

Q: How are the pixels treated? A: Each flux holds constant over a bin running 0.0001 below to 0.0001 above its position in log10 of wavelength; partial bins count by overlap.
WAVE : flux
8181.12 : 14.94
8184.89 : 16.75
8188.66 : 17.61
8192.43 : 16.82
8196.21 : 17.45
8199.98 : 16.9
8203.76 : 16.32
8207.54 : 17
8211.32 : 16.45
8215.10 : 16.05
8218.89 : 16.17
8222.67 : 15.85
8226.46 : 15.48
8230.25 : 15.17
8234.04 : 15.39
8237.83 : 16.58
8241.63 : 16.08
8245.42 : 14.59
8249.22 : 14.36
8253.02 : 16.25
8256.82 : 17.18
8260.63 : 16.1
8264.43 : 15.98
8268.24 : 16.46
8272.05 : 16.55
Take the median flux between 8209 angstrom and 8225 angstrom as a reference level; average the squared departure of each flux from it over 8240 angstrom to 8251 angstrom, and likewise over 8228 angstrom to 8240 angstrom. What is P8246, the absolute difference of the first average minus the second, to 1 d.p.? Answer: 1.3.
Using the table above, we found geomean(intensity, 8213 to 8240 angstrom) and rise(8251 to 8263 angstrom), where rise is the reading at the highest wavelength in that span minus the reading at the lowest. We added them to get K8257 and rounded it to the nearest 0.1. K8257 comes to 15.7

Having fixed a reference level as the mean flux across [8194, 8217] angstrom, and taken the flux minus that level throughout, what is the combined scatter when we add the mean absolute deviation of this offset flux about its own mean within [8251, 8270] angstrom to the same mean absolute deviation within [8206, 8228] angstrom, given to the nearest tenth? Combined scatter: 0.7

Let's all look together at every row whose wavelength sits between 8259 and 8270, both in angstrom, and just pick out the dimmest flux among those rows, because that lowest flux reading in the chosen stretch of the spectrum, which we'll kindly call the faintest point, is 15.98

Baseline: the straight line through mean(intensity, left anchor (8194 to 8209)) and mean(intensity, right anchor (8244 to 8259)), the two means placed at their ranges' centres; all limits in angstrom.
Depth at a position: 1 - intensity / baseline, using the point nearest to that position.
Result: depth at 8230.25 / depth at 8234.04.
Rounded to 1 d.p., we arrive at 1.5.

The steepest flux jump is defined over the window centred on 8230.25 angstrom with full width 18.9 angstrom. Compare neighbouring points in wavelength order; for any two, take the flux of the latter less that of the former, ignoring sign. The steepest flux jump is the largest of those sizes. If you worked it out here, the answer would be 1.2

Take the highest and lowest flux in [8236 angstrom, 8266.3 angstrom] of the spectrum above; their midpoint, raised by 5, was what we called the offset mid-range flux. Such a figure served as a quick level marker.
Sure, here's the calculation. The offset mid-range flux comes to 20.8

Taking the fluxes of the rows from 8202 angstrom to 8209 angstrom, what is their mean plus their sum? 50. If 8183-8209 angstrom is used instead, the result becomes 136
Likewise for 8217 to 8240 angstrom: 110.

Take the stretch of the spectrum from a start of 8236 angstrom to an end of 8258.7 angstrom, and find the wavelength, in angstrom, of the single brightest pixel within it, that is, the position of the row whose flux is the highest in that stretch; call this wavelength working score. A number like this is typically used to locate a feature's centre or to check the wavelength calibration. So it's 8256.82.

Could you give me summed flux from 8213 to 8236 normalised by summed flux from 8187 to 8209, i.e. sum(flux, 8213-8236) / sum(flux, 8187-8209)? 0.92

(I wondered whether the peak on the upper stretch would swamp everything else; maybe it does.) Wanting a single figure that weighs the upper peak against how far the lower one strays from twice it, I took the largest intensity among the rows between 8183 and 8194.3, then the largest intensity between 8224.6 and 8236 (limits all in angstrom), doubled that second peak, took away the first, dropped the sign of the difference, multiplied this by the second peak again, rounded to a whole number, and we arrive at 207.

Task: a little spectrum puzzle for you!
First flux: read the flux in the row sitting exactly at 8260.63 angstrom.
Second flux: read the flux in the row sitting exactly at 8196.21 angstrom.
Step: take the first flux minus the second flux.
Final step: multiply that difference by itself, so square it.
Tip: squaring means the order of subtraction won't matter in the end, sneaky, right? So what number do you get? 1.8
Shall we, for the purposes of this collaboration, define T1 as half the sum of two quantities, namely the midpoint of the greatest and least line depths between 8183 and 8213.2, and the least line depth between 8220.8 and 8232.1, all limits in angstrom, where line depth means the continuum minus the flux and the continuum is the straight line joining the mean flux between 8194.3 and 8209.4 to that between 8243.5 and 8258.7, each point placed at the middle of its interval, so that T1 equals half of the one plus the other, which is 0.3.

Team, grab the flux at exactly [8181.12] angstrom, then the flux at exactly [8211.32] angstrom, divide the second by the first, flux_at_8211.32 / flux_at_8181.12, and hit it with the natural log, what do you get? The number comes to 0.10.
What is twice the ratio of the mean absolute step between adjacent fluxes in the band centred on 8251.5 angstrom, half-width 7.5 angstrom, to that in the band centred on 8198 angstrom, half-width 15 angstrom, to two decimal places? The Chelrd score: 3.07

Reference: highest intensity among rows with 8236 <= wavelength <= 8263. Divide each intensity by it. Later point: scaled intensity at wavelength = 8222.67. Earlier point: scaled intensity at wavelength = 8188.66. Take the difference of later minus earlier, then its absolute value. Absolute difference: 0.10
